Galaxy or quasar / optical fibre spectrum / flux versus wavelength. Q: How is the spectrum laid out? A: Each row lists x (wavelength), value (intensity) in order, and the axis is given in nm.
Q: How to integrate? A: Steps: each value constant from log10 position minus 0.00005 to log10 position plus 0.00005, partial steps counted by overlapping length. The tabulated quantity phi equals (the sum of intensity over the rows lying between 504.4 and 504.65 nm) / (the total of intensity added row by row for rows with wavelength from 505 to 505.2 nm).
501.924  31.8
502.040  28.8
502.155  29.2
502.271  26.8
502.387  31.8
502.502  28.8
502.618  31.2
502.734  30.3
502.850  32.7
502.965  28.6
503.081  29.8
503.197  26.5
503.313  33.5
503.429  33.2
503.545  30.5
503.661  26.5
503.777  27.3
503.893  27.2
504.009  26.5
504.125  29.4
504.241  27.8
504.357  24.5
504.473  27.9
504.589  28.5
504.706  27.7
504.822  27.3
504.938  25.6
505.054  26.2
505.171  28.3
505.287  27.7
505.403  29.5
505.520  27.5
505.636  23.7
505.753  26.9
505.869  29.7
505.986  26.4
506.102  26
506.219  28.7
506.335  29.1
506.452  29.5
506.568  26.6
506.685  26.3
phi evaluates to 1.0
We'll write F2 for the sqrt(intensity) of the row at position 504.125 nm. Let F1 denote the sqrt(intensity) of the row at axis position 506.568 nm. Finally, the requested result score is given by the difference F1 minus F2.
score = -0.26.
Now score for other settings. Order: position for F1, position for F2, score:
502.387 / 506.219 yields 0.28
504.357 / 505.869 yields -0.50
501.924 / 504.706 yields 0.38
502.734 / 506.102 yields 0.41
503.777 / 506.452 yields -0.21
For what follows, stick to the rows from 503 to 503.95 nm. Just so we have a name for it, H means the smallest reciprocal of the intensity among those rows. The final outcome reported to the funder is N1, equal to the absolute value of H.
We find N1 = 0.0299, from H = 0.0299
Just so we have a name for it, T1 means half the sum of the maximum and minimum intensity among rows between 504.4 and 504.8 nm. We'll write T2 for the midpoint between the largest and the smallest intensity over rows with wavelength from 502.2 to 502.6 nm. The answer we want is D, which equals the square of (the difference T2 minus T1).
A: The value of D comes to 1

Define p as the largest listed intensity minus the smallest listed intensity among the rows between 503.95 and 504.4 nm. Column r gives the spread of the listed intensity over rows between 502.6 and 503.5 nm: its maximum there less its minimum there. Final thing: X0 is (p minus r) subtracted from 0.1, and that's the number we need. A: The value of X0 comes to 2.2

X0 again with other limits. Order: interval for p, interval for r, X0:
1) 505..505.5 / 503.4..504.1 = 3.5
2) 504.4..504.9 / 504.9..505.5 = 2.8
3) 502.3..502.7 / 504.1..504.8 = 2.0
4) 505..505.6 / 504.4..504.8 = -2.4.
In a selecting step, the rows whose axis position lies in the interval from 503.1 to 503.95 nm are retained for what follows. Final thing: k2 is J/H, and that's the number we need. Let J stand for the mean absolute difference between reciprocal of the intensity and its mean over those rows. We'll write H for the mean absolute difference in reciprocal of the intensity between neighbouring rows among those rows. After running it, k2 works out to 1.1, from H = 0.0028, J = 0.0031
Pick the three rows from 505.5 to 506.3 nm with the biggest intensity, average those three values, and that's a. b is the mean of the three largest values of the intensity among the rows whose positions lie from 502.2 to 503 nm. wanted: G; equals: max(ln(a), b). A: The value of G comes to 31.9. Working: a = 28.6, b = 31.9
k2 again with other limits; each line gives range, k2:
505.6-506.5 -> 0.9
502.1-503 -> 0.5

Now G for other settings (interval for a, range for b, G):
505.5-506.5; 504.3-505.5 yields 28.8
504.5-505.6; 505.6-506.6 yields 29.4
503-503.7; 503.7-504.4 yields 28.2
